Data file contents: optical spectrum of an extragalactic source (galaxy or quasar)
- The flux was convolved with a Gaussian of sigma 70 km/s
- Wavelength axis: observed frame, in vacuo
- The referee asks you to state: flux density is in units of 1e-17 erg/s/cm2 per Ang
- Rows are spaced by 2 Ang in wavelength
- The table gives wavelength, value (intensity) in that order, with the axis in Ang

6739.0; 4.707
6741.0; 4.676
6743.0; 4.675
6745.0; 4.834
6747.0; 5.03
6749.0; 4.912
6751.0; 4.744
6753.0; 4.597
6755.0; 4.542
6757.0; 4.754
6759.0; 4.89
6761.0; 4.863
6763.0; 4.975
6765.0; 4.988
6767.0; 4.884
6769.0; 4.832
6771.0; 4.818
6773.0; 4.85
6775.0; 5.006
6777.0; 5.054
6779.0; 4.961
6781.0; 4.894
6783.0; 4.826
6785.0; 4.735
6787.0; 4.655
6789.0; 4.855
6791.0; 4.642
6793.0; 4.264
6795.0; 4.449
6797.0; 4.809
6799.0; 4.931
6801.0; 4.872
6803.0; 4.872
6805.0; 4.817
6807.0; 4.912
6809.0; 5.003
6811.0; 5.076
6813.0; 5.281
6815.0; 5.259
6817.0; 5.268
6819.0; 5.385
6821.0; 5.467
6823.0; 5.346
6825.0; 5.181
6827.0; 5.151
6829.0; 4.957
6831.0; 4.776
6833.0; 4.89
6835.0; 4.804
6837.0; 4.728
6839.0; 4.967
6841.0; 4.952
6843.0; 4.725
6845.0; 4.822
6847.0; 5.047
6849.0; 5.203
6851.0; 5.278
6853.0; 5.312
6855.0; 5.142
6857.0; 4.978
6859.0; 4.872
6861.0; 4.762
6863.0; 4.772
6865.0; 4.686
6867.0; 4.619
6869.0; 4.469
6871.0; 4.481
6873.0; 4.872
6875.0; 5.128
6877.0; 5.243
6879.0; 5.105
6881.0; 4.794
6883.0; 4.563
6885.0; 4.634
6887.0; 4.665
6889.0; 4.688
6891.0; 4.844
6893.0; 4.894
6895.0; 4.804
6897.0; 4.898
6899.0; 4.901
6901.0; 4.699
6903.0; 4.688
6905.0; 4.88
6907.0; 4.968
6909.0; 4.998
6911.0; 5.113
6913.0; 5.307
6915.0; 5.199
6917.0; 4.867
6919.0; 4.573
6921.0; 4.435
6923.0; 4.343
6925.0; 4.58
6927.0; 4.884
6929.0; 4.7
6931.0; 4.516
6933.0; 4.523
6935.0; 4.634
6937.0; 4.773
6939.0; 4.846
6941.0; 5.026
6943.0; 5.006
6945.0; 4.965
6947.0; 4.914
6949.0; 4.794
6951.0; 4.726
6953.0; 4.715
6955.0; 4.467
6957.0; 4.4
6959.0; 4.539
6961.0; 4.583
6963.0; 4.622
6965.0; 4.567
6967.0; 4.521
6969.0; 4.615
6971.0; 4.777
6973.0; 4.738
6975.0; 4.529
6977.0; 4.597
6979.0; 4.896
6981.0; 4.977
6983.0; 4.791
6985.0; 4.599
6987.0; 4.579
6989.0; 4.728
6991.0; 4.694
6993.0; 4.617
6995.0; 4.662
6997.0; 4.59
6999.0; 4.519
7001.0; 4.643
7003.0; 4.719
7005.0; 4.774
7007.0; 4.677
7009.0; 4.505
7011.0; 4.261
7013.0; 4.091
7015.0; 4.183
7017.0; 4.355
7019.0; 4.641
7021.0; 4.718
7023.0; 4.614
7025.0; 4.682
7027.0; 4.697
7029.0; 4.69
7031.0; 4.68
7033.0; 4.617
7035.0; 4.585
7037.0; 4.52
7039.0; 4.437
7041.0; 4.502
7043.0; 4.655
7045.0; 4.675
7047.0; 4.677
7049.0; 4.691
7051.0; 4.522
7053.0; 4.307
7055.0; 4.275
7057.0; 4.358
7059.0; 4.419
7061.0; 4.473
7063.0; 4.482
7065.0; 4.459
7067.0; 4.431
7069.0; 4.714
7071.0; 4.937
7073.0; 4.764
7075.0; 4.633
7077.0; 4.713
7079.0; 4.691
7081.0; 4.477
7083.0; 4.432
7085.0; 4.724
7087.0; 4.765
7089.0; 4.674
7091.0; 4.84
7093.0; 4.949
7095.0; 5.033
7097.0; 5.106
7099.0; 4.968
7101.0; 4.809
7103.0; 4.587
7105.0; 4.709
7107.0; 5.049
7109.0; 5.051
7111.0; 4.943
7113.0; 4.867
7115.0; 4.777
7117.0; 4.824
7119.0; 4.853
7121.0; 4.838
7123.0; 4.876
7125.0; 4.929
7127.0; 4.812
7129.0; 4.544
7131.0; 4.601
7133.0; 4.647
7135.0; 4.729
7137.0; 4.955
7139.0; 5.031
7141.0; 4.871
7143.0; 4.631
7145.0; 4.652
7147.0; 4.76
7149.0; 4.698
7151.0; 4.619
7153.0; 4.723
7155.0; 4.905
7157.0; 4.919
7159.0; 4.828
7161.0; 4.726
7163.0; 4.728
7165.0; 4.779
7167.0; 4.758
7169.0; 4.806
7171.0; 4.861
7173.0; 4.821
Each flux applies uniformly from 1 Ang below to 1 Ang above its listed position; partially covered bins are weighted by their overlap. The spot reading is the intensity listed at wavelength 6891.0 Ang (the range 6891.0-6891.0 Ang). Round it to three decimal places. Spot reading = 4.844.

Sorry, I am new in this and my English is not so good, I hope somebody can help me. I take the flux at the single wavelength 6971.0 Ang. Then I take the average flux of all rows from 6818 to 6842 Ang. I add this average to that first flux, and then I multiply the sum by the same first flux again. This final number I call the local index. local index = 47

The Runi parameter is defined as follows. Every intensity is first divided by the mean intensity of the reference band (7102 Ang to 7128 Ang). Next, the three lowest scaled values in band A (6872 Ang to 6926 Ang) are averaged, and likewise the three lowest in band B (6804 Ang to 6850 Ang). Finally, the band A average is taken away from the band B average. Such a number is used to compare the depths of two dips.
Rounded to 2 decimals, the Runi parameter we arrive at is 0.06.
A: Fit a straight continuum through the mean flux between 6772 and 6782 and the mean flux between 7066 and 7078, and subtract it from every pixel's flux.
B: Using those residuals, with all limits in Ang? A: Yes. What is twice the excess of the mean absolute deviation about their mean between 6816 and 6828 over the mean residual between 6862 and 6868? 0.57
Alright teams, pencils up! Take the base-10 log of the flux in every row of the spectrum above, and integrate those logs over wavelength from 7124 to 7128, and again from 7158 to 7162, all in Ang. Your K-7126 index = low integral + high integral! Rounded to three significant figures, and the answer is 5.47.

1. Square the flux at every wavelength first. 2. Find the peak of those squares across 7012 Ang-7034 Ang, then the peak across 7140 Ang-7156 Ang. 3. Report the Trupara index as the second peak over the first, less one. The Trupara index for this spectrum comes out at 0.08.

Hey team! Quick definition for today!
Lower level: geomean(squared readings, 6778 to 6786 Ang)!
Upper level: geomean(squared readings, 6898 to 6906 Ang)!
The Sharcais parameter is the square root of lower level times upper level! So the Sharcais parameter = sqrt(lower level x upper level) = 23.3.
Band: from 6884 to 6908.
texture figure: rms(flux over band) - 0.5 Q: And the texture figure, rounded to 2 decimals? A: 4.30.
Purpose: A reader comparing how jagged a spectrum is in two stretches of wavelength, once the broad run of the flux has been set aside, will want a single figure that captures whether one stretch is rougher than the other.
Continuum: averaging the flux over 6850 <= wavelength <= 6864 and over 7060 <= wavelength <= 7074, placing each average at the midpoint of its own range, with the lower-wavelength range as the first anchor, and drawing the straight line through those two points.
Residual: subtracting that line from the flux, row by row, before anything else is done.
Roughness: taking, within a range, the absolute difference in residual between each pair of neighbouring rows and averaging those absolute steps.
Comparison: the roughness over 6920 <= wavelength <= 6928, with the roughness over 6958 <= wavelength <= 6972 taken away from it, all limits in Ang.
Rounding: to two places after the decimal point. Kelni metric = 0.14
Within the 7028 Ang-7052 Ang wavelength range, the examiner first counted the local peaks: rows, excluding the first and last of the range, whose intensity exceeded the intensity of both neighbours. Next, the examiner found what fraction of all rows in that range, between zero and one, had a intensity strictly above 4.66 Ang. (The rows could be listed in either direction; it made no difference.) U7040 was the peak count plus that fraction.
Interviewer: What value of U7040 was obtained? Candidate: 1.4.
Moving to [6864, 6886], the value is 1.5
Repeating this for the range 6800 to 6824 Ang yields 3.0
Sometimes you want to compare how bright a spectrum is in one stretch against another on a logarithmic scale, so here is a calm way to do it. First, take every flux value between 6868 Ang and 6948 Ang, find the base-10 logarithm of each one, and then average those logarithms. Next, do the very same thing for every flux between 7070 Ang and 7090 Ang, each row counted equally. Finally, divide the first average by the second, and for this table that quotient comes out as 1.02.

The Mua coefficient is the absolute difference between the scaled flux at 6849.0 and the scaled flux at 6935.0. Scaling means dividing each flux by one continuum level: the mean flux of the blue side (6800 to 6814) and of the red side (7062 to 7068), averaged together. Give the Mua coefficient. 0.12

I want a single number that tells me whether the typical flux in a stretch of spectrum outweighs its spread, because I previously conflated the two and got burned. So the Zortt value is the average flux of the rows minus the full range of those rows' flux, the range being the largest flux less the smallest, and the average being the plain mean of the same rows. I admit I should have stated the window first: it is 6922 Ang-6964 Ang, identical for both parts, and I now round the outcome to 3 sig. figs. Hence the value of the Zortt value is 4.01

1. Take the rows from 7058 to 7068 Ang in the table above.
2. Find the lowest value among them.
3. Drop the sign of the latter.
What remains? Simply 4.42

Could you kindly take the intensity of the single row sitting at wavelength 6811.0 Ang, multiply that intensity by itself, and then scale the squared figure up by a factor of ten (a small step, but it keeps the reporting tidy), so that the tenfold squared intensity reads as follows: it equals 258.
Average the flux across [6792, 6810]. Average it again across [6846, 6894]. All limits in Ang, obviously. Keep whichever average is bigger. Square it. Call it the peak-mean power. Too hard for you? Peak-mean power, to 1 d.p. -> 23.8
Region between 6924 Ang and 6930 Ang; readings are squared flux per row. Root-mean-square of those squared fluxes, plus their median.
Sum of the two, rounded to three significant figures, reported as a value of 44.4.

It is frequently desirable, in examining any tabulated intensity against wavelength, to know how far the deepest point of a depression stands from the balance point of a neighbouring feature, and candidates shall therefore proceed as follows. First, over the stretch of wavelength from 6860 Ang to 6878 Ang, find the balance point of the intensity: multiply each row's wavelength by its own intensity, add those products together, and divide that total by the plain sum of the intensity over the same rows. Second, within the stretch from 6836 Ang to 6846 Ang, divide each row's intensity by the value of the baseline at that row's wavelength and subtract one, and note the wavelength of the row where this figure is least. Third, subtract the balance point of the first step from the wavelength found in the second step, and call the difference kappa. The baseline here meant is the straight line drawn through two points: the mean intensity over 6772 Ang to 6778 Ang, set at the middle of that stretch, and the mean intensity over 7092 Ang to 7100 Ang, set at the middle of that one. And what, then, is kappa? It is -26.1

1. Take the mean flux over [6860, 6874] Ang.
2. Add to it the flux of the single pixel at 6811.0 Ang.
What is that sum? 9.74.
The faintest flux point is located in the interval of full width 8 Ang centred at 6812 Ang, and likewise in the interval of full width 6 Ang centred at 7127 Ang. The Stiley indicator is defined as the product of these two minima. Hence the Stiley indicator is 22.7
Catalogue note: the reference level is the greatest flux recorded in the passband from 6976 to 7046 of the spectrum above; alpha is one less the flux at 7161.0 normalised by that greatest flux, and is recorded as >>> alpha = 0.05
